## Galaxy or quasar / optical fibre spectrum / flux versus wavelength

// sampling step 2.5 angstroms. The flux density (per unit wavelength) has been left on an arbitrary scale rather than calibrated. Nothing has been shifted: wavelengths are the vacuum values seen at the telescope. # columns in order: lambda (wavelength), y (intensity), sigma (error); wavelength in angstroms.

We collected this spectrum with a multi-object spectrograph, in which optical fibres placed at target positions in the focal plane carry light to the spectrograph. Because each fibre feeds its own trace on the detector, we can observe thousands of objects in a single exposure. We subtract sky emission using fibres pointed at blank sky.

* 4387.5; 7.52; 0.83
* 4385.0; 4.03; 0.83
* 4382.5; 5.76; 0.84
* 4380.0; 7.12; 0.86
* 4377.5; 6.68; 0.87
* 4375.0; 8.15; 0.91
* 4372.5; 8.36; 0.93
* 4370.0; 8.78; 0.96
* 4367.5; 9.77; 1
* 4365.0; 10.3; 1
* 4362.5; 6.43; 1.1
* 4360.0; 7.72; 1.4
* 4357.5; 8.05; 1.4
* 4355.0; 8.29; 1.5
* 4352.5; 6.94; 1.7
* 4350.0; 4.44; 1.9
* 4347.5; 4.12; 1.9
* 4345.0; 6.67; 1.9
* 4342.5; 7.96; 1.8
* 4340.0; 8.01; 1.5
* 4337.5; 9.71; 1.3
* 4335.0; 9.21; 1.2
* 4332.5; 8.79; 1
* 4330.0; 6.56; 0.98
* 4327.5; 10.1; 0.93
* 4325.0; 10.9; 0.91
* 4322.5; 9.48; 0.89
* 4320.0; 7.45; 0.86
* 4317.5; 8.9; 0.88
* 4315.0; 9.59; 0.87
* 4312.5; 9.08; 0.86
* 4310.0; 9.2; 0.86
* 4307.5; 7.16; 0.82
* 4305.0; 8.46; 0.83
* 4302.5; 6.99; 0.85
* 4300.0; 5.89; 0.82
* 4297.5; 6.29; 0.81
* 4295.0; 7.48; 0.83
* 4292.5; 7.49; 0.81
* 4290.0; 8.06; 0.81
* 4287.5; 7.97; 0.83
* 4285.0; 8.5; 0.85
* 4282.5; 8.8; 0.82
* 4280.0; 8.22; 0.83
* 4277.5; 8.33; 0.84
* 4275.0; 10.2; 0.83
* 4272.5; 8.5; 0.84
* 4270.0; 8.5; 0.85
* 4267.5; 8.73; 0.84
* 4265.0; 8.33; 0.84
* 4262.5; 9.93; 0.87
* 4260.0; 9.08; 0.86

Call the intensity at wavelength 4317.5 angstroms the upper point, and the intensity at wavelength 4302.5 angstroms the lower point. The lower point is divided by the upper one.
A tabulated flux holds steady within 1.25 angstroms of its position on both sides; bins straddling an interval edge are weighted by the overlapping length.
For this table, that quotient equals 0.79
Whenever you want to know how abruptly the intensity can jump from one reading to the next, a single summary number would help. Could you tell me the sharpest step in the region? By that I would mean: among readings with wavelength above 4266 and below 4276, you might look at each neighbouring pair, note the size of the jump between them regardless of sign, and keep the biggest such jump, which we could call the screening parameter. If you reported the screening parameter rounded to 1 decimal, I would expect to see 1.7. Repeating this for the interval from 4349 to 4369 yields 3.9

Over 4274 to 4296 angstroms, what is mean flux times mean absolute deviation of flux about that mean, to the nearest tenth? 4.6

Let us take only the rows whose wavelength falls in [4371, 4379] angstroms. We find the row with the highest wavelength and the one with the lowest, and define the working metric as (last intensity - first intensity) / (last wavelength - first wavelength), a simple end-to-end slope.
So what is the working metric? -0.34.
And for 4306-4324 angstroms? 0.15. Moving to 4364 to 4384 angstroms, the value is -0.26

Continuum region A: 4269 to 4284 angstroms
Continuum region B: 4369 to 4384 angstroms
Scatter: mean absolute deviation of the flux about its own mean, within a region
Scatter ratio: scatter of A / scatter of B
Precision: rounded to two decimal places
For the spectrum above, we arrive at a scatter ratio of 0.52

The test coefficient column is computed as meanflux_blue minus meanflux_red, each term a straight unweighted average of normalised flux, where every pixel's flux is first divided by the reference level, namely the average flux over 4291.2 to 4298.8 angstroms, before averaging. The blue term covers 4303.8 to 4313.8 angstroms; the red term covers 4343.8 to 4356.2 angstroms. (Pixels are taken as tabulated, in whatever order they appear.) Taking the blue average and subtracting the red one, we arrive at 0.34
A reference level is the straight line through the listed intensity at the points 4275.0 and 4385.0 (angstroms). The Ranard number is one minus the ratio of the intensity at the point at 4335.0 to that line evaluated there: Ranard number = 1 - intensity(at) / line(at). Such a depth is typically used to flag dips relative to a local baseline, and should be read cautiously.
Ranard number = -0.3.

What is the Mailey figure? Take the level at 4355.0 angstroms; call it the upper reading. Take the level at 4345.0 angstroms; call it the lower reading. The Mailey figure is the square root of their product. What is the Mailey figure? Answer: 7.4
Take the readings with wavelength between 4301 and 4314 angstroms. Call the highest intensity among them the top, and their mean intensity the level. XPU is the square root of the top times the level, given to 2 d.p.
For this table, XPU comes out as 8.67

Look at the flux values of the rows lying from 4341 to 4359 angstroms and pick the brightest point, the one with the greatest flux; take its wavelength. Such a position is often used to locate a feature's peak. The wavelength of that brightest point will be 4355.0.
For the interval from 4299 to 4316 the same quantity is 4315.0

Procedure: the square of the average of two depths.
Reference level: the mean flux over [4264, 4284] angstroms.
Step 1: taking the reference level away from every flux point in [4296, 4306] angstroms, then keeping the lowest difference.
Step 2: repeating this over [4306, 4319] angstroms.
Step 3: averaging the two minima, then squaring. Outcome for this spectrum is 4.7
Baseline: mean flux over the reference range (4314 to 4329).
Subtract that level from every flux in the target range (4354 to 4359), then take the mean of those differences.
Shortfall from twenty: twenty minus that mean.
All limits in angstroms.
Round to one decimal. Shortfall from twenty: 21.2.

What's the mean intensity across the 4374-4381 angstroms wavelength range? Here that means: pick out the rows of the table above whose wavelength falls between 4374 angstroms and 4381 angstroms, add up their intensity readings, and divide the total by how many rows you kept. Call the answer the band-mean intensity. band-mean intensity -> 7.3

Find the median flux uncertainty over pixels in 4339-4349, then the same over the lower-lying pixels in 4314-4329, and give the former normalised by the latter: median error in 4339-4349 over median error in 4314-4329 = 2.1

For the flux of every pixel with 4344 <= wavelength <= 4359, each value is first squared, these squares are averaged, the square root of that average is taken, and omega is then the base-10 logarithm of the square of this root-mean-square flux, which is 1.64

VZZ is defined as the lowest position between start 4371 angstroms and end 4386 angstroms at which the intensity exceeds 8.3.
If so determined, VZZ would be 4372.5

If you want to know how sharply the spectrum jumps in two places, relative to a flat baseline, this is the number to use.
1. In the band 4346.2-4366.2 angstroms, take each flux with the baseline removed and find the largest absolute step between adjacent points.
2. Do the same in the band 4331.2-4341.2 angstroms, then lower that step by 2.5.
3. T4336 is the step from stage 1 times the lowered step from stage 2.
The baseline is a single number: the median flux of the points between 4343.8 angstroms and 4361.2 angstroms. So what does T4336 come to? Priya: -3.1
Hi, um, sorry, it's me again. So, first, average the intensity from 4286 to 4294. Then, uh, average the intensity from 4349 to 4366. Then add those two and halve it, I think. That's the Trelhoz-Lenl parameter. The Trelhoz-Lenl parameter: 7.65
